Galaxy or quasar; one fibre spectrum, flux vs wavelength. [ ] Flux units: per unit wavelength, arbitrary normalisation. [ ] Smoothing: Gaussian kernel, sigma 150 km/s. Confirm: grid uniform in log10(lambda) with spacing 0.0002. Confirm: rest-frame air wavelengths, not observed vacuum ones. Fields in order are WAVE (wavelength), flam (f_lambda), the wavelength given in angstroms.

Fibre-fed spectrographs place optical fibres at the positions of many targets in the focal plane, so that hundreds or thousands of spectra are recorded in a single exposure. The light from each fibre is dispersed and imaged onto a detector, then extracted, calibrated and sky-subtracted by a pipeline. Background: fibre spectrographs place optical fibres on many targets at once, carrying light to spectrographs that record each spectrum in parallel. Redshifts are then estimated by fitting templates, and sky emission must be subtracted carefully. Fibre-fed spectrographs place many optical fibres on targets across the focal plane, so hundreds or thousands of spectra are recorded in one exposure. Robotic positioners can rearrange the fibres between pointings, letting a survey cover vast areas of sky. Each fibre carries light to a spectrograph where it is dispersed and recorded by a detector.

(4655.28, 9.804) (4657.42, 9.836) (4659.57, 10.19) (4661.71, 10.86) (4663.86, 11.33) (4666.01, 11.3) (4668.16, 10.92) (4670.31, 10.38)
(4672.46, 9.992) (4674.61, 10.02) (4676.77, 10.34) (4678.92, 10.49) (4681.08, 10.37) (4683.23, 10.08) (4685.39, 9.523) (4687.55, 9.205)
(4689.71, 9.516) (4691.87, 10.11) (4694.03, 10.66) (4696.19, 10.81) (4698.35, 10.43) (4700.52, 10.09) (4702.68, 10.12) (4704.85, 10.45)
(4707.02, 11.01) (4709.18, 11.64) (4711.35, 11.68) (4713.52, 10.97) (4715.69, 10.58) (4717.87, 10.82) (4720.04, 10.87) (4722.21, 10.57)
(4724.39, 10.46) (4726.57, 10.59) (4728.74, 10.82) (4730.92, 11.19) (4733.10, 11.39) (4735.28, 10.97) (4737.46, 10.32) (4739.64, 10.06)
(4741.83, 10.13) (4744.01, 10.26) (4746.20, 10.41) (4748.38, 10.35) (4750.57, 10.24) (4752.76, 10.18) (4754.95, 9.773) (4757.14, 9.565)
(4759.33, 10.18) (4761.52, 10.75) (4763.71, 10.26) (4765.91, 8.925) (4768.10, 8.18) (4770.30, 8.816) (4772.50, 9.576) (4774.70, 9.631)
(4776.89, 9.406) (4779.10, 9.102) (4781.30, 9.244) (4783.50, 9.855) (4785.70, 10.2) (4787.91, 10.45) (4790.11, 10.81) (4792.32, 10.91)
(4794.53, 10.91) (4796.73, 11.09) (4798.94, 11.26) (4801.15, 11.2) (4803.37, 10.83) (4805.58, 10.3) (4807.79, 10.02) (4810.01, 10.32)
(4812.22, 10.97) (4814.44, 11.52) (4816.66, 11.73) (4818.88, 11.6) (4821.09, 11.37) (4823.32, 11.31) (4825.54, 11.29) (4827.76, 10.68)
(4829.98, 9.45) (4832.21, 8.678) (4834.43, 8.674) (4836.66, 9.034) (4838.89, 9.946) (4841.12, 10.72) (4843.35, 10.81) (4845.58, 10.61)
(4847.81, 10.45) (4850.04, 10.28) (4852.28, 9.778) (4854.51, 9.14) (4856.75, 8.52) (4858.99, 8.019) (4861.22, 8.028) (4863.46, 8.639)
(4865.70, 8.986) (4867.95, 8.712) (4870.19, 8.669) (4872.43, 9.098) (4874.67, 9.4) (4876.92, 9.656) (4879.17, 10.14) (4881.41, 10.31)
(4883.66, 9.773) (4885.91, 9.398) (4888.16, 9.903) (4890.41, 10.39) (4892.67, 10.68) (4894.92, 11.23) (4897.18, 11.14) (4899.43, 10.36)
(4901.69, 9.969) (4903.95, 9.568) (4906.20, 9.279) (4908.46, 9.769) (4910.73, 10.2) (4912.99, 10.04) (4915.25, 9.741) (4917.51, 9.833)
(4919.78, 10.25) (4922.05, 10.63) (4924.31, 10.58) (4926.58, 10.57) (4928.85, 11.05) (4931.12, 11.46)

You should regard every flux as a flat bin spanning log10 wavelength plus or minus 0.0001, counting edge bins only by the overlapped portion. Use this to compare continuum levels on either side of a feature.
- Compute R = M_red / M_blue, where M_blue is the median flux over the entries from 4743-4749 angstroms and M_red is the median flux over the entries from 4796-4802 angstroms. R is 1.08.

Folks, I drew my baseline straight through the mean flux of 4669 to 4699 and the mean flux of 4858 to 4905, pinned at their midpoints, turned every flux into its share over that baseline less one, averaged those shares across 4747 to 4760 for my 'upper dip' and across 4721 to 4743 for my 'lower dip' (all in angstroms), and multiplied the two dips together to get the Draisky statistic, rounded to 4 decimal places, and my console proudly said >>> 0.0006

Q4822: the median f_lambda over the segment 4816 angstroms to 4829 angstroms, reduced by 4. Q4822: 7.34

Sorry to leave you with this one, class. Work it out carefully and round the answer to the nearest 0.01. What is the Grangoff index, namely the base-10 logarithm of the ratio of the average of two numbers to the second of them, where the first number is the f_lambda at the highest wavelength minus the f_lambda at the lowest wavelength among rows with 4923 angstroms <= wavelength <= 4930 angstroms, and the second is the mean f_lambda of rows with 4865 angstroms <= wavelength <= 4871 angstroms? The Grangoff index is -0.28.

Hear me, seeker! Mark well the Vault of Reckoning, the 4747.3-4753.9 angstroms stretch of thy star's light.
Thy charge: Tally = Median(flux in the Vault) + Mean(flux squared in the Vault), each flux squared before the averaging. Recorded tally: 115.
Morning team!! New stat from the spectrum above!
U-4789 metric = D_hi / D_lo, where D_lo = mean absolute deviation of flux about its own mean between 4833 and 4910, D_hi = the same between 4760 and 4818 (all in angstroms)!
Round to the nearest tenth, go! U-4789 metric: 1.1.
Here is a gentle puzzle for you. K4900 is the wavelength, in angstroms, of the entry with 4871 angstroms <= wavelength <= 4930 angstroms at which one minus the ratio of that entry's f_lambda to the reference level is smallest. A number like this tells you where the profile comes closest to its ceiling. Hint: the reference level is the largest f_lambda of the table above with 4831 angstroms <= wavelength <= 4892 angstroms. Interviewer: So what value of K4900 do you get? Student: 4894.92 angstroms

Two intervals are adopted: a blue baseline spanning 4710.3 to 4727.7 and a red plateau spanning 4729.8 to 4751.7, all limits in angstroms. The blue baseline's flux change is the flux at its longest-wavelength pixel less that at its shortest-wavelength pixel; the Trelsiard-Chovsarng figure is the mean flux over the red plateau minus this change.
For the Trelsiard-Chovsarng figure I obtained 11.6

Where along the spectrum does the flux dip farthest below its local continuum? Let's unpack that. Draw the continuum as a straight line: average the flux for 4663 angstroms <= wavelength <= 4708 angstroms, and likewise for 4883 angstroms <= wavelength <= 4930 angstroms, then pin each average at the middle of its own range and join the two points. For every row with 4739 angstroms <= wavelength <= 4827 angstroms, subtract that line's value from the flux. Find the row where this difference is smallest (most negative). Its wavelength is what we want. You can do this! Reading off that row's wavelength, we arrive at 4768.10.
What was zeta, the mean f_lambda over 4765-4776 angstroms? 9.0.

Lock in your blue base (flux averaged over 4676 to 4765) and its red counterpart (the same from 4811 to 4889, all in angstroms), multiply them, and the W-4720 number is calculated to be 103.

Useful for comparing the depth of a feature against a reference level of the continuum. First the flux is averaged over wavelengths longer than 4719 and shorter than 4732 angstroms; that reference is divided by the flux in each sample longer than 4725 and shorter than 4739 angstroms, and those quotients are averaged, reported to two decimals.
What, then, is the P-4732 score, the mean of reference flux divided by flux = 0.99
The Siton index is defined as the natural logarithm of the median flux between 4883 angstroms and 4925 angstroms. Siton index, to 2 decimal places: 2.31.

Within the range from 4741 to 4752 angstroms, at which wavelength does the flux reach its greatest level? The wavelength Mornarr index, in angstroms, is 4746.20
